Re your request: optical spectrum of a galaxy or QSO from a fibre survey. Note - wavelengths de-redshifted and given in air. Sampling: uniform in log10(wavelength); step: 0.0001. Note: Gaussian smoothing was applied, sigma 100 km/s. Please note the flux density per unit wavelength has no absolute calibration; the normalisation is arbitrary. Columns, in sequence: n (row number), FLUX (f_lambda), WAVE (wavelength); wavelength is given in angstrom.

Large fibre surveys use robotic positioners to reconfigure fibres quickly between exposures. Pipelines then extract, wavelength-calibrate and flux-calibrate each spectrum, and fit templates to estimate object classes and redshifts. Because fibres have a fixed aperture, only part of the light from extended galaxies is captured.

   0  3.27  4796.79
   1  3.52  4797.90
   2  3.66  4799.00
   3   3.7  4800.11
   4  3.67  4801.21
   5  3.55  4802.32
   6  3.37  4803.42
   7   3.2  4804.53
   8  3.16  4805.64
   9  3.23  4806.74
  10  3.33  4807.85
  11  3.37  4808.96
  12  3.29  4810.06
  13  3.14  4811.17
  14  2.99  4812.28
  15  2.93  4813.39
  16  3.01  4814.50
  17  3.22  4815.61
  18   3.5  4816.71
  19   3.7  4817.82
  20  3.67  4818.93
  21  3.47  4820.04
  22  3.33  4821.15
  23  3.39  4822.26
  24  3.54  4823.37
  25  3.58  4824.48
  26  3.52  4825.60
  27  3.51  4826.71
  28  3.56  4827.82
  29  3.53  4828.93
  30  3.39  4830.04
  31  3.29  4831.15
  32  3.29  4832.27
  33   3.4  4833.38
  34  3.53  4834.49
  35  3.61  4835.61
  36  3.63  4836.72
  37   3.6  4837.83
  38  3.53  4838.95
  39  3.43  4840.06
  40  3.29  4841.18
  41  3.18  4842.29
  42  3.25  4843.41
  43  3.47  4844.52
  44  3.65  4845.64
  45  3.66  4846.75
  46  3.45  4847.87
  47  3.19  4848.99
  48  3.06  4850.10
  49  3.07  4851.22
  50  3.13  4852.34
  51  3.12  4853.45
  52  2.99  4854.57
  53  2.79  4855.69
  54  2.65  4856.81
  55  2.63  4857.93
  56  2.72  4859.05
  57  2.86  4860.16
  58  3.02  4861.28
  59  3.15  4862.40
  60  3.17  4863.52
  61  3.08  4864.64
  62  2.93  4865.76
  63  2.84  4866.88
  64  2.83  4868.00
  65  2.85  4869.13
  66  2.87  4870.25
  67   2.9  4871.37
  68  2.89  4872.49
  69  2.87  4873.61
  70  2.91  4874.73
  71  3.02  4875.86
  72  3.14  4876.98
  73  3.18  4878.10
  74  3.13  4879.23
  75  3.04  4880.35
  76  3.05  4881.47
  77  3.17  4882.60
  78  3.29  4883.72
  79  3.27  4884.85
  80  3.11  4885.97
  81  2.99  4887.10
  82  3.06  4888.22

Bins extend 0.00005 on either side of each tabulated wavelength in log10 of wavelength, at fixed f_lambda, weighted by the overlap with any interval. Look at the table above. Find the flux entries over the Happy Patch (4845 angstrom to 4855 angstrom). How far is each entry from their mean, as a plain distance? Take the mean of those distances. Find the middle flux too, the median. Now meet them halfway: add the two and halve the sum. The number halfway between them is 1.67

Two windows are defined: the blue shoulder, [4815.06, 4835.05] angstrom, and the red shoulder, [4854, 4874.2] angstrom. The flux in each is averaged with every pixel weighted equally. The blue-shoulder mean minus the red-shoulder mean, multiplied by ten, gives 5.8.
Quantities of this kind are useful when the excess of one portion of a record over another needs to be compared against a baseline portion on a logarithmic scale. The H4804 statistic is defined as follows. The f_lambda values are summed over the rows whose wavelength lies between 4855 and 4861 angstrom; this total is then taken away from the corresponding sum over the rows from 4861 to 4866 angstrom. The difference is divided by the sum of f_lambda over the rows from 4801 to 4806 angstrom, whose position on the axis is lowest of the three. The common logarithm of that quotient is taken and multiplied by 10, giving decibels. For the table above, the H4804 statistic -10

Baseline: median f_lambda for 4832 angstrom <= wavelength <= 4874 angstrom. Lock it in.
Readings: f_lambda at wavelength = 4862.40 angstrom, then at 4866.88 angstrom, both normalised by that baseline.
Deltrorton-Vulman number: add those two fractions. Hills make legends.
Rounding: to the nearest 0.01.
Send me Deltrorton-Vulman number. 1.92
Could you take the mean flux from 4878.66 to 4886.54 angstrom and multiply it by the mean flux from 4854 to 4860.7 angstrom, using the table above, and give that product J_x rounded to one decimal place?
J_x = 8.7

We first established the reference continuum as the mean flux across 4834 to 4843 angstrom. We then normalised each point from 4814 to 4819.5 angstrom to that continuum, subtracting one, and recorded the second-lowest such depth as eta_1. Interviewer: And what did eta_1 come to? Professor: -0.07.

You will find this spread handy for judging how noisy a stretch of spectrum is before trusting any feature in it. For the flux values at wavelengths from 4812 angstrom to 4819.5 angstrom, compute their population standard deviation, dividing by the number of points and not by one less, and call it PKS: 0.307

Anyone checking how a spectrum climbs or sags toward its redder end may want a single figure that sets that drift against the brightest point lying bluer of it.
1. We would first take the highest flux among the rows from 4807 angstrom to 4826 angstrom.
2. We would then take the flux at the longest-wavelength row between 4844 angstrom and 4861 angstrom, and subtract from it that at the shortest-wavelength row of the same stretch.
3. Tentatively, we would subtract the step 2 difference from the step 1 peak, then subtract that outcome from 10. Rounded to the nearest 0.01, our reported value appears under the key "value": 5.69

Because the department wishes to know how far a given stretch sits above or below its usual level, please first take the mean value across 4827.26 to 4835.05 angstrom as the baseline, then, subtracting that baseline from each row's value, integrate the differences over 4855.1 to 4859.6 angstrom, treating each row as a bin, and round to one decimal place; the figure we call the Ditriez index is -3.3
